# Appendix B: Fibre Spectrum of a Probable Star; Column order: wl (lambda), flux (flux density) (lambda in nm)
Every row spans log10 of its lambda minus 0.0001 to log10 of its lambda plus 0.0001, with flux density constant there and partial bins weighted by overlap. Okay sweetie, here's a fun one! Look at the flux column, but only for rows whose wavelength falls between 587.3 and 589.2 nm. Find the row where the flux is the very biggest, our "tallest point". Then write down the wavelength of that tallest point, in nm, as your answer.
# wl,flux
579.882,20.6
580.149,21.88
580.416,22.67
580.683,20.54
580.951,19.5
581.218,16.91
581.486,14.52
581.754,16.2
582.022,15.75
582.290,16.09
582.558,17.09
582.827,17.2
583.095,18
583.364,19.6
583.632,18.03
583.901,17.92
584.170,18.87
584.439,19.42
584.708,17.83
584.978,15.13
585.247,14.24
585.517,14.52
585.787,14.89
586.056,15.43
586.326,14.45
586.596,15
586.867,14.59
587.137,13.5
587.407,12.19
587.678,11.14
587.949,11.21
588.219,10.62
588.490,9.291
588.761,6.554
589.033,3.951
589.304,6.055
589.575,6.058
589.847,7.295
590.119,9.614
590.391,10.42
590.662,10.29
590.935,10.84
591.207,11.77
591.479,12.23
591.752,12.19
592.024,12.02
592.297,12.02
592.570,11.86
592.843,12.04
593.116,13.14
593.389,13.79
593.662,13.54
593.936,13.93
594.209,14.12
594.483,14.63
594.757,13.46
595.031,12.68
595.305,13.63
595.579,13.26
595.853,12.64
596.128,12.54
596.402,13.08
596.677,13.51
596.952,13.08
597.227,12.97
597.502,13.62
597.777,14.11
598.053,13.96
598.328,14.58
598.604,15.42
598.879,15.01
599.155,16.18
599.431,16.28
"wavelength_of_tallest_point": 587.407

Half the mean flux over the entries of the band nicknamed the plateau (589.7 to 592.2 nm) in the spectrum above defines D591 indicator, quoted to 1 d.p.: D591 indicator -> 5.4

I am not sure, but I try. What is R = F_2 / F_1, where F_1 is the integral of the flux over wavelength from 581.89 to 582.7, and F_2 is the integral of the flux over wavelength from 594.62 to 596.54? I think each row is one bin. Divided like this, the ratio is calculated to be 1.9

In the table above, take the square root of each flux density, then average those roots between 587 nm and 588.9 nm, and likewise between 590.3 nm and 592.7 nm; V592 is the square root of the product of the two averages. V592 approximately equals 3.32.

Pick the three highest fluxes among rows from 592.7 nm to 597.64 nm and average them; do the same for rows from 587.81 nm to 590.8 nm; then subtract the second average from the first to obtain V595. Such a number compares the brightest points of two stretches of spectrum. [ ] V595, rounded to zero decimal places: 3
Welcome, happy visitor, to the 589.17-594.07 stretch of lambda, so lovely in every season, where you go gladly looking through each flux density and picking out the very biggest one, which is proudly 13.93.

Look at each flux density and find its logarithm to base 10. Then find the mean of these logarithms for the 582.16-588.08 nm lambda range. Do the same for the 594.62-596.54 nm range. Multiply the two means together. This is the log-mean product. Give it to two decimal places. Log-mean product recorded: 1.33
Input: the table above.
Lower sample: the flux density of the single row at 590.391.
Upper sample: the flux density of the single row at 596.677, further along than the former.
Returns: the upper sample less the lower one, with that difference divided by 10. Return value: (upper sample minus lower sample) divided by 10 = 0.3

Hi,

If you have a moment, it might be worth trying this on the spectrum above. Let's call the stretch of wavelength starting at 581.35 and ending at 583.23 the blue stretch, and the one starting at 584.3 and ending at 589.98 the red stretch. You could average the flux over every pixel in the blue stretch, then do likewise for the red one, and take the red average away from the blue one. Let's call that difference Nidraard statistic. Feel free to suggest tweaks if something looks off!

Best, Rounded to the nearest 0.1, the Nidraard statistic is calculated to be 4.3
